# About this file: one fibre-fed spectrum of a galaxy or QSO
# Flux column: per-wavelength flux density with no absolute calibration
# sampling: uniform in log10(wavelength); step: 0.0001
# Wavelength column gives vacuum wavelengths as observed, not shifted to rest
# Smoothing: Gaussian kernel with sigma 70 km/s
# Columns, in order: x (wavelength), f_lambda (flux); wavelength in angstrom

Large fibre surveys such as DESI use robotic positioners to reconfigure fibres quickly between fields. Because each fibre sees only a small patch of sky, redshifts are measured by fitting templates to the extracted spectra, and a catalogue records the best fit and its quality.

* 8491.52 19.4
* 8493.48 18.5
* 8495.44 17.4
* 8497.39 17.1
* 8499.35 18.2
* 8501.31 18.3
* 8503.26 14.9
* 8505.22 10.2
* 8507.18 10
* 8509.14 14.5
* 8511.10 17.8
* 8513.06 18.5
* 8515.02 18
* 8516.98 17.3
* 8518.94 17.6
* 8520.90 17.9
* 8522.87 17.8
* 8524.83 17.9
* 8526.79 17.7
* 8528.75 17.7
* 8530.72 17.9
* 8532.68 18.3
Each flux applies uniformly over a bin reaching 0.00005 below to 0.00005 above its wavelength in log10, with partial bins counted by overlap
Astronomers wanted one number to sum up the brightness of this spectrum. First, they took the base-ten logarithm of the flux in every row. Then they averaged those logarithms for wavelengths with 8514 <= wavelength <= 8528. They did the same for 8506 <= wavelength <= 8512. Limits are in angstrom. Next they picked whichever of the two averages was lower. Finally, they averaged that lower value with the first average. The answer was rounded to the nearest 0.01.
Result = 1.19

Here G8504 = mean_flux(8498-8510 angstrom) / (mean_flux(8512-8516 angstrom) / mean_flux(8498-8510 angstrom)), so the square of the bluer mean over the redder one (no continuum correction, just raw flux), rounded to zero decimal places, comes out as 11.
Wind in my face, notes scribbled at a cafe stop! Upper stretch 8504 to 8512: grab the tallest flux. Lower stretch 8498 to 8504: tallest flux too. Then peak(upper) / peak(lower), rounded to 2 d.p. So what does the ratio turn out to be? 0.97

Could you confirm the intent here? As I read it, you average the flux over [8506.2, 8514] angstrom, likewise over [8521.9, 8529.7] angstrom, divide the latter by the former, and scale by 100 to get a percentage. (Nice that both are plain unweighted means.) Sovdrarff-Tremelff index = 117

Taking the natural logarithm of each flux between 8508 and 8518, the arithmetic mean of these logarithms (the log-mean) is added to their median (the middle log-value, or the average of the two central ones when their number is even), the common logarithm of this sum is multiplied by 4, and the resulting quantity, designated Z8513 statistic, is 3.03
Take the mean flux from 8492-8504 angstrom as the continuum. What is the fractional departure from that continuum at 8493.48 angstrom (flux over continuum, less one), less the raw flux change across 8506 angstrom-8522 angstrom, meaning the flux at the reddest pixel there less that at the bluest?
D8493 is -7.8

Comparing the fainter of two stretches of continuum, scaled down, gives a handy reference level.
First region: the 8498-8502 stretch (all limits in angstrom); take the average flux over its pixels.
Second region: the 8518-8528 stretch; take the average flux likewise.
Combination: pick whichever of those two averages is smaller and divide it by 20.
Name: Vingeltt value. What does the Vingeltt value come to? 0.889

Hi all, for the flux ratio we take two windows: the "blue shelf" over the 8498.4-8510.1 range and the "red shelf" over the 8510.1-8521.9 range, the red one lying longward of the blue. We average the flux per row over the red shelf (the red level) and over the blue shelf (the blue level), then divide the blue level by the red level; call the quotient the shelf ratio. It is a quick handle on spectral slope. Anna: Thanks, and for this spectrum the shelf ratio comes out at 0.80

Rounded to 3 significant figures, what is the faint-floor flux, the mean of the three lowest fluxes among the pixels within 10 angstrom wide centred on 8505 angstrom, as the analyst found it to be 11.6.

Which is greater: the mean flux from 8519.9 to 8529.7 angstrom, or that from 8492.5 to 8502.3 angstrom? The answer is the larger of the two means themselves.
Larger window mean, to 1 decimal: 17.9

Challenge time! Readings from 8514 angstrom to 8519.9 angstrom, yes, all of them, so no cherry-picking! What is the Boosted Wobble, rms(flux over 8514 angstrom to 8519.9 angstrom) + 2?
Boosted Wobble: 19.64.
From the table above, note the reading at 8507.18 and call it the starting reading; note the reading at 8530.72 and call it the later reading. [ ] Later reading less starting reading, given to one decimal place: 7.9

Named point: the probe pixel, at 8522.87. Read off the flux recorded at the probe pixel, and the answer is 17.8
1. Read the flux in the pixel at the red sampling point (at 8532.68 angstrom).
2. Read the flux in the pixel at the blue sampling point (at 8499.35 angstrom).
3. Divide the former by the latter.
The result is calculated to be 1.01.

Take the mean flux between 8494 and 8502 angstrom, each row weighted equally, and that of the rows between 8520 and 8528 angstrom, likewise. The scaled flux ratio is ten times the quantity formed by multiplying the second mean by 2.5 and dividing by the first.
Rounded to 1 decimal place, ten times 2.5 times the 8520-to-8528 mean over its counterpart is 25.1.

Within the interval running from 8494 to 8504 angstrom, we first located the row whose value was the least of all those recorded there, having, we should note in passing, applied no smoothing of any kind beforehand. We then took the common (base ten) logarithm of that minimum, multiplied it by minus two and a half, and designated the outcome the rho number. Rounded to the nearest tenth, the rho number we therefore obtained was -2.9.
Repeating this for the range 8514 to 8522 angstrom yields -3.1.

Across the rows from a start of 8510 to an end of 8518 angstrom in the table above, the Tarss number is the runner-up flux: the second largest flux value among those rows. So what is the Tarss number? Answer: 18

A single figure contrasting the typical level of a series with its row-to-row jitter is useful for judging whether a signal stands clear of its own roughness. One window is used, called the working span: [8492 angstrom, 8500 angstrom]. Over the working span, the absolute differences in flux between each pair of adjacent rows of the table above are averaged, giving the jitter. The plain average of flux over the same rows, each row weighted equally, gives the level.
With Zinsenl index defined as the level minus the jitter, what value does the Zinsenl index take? 17.0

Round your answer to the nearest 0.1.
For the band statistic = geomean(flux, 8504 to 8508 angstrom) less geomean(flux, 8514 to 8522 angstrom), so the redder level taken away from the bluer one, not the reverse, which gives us -7.6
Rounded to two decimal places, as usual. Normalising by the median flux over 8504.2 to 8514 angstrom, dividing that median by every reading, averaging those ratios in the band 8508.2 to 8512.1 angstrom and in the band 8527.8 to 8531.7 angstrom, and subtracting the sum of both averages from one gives -0.72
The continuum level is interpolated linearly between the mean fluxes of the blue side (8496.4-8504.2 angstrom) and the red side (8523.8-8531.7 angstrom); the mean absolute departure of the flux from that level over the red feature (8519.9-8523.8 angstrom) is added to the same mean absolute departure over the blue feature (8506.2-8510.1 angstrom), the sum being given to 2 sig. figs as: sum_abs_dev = 5.3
